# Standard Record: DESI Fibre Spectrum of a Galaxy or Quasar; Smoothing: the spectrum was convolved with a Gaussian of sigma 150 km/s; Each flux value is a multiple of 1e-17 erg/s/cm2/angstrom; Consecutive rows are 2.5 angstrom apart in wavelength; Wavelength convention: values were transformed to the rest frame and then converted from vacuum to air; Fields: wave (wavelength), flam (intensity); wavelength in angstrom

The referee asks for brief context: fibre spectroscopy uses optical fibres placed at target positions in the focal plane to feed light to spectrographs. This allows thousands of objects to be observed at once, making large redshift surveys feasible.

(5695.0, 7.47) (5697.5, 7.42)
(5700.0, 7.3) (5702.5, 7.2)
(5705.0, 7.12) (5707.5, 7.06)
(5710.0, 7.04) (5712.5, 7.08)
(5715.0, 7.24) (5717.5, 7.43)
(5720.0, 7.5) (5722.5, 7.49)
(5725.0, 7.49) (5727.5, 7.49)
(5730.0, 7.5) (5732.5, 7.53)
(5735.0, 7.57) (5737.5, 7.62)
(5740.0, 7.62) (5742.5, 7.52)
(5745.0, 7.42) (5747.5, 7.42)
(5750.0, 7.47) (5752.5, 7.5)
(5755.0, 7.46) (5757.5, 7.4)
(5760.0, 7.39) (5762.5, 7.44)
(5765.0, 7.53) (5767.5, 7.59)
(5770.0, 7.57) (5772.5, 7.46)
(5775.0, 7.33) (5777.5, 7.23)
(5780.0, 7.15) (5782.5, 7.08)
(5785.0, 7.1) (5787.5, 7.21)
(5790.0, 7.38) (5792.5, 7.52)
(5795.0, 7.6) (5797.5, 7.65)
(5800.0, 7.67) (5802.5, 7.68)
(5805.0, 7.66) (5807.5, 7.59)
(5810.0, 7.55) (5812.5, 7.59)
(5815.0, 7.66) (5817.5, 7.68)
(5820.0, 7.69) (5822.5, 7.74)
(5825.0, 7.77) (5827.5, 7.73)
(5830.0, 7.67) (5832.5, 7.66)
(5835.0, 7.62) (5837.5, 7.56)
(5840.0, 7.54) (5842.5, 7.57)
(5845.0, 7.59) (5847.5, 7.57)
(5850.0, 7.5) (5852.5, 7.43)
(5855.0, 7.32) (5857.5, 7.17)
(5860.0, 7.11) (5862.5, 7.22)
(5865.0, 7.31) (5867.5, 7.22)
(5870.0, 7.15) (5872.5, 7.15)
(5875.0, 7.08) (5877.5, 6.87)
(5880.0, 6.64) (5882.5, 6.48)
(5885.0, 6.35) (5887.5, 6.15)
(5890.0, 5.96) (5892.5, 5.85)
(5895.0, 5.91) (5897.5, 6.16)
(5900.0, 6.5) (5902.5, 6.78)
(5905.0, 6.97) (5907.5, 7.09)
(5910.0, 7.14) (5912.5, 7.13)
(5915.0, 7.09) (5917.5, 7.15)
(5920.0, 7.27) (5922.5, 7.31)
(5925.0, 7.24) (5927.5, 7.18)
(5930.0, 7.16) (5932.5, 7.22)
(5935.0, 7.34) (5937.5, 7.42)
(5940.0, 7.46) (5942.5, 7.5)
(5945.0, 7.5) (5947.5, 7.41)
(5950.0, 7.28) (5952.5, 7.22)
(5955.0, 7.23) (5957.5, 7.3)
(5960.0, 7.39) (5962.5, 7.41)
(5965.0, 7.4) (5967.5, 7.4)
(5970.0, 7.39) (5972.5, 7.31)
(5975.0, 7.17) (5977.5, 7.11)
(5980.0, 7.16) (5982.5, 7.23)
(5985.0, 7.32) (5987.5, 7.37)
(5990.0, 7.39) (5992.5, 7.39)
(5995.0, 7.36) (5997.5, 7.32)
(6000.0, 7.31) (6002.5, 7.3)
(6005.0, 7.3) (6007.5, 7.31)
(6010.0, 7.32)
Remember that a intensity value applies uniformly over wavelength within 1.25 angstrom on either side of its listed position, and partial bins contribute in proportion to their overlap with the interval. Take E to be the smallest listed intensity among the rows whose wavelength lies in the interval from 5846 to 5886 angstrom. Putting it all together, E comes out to 6.35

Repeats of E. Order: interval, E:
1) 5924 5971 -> 7.16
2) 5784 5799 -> 7.1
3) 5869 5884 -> 6.48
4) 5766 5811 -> 7.08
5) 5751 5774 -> 7.39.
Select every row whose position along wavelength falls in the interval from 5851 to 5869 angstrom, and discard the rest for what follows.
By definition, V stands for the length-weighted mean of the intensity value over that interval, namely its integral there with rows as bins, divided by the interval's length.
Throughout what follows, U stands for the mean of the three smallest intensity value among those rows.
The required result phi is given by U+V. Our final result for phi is 14.4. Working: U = 7.2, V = 7.3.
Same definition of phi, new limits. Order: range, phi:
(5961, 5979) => 14.5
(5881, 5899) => 12.0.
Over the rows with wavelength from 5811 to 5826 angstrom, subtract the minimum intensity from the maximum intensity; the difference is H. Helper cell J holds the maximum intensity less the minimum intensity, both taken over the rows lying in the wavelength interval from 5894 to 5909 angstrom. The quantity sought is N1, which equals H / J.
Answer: 0.15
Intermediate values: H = 0.2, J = 1.18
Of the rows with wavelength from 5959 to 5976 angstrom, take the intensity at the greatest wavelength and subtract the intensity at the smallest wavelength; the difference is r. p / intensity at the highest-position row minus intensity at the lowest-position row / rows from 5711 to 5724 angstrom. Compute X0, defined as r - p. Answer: -0.6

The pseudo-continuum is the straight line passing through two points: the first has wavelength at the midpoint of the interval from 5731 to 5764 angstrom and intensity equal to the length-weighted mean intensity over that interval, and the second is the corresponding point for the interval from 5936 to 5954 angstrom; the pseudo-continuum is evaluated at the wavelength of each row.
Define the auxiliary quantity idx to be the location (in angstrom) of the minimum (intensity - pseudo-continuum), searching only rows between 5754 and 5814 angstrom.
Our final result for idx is 5782.5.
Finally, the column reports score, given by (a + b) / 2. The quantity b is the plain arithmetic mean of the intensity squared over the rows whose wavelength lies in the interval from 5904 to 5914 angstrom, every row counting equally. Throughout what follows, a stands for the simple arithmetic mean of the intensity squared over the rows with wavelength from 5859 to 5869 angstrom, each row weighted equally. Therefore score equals 51.1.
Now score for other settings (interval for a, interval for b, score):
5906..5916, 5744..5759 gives 53.0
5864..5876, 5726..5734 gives 54.0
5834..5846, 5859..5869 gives 54.7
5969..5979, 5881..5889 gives 46.3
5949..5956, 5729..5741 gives 54.9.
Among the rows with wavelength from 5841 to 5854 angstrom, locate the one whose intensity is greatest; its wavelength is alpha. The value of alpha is 5845.0 angstrom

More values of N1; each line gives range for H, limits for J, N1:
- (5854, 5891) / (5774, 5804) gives 2.27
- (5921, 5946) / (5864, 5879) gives 0.77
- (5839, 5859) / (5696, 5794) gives 0.72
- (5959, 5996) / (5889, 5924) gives 0.21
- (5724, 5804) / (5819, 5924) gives 0.31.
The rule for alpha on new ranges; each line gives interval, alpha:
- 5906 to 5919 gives 5917.5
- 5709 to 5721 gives 5720.0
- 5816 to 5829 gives 5825.0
